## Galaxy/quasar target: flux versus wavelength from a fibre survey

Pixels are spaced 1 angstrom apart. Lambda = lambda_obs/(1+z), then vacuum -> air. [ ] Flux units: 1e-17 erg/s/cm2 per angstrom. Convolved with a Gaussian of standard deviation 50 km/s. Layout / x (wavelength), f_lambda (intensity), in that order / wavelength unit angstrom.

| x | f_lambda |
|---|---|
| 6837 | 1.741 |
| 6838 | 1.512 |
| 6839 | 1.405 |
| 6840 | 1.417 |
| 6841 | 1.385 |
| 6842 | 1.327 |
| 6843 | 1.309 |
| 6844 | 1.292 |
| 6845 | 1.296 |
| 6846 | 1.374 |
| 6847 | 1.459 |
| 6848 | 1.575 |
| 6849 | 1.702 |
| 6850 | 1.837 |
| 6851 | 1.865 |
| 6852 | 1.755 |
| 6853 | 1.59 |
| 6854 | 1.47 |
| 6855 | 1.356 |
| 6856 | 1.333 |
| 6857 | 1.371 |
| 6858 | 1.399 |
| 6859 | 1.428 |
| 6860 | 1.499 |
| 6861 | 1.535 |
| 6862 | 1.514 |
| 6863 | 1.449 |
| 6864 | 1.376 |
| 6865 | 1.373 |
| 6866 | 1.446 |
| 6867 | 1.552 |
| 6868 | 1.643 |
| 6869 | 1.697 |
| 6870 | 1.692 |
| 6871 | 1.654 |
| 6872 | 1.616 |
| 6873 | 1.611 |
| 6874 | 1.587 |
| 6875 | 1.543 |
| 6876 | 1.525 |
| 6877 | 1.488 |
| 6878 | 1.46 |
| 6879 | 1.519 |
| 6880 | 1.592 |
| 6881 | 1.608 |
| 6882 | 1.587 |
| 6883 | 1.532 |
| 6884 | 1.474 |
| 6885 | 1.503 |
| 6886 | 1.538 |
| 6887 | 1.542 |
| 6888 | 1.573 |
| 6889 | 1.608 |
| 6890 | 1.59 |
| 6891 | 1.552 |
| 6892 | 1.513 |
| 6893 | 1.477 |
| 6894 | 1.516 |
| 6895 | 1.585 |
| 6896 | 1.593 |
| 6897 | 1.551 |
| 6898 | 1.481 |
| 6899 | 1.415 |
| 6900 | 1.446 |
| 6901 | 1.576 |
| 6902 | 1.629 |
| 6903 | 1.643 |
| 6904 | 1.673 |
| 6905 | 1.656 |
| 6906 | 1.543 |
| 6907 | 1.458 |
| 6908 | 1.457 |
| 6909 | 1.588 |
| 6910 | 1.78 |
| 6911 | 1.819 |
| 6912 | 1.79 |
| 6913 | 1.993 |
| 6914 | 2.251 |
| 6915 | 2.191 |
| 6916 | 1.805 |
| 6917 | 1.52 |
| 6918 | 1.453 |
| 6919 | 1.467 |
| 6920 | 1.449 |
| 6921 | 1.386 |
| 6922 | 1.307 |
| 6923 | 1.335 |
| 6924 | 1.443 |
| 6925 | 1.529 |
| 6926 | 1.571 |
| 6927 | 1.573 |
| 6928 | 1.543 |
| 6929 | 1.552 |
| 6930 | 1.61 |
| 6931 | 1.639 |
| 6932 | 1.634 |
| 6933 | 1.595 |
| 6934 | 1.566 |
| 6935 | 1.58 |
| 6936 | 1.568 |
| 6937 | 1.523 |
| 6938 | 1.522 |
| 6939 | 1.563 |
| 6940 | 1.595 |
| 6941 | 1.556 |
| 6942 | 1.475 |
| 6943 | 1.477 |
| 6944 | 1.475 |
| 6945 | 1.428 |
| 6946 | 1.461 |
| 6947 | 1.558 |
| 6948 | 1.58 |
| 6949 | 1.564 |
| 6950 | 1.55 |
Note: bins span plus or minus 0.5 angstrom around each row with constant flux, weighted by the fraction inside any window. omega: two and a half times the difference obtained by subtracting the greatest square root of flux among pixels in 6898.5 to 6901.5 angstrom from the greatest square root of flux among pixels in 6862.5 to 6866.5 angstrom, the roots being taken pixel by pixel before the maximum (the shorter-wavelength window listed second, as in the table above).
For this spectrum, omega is -0.13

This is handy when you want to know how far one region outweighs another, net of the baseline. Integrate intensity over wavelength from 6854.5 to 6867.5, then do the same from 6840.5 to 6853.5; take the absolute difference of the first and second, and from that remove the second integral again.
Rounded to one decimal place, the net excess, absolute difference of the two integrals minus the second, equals -18.6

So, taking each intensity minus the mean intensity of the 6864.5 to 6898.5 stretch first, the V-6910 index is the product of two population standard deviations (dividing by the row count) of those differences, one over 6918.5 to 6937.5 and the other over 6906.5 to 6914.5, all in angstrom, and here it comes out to 0.024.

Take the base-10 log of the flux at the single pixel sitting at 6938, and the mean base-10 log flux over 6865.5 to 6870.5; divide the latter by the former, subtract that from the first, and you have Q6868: -0.94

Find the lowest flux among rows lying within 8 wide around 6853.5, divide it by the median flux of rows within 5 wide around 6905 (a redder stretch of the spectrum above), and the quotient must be 0.81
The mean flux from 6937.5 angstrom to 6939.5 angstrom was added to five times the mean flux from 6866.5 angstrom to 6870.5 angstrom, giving 9.8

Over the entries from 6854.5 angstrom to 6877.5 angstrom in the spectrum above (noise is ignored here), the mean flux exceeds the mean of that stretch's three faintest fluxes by 0.15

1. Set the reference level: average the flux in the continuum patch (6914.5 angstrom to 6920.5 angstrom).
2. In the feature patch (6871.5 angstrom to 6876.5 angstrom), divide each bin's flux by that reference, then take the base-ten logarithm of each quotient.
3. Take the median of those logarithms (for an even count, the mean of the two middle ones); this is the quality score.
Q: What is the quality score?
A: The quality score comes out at -0.016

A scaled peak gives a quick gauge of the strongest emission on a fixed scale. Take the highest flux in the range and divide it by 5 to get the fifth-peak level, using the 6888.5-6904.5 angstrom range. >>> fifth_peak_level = 0.33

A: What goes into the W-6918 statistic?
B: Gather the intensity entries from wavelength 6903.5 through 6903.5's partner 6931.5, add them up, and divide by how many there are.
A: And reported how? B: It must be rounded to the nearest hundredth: 1.62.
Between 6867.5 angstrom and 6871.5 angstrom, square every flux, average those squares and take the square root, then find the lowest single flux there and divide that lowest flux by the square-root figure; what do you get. 0.983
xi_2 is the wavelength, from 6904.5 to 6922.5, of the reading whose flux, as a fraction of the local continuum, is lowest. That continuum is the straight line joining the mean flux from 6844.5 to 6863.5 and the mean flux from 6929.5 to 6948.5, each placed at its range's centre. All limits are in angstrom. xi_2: 6922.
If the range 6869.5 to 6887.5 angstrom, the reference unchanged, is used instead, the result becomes 6878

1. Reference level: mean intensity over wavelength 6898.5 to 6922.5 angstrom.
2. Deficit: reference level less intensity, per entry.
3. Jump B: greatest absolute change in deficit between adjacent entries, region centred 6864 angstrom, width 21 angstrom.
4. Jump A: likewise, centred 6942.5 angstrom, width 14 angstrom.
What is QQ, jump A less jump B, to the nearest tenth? 0.0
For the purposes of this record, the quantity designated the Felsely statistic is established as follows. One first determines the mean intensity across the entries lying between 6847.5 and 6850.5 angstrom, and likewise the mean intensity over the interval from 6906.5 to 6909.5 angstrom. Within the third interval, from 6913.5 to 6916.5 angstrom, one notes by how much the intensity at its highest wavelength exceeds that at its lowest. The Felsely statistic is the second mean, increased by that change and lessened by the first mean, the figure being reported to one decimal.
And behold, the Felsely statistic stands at -0.6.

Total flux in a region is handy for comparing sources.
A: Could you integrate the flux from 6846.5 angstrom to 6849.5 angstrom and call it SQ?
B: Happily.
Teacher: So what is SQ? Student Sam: 4.74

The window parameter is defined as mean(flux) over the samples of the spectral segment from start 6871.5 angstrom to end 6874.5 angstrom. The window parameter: 1.60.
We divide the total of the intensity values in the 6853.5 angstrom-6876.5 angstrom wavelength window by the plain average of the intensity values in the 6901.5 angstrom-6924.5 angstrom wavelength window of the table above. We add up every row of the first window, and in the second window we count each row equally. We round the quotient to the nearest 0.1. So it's 21.2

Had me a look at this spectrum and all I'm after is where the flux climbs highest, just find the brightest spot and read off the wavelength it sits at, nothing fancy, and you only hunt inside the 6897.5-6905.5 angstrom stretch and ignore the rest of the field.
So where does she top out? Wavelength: 6904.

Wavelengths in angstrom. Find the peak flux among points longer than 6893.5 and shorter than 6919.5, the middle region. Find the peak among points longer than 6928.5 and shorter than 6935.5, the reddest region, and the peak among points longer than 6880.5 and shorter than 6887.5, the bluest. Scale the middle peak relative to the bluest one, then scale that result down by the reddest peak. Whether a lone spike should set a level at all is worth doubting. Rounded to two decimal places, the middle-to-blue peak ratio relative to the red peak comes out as 0.85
